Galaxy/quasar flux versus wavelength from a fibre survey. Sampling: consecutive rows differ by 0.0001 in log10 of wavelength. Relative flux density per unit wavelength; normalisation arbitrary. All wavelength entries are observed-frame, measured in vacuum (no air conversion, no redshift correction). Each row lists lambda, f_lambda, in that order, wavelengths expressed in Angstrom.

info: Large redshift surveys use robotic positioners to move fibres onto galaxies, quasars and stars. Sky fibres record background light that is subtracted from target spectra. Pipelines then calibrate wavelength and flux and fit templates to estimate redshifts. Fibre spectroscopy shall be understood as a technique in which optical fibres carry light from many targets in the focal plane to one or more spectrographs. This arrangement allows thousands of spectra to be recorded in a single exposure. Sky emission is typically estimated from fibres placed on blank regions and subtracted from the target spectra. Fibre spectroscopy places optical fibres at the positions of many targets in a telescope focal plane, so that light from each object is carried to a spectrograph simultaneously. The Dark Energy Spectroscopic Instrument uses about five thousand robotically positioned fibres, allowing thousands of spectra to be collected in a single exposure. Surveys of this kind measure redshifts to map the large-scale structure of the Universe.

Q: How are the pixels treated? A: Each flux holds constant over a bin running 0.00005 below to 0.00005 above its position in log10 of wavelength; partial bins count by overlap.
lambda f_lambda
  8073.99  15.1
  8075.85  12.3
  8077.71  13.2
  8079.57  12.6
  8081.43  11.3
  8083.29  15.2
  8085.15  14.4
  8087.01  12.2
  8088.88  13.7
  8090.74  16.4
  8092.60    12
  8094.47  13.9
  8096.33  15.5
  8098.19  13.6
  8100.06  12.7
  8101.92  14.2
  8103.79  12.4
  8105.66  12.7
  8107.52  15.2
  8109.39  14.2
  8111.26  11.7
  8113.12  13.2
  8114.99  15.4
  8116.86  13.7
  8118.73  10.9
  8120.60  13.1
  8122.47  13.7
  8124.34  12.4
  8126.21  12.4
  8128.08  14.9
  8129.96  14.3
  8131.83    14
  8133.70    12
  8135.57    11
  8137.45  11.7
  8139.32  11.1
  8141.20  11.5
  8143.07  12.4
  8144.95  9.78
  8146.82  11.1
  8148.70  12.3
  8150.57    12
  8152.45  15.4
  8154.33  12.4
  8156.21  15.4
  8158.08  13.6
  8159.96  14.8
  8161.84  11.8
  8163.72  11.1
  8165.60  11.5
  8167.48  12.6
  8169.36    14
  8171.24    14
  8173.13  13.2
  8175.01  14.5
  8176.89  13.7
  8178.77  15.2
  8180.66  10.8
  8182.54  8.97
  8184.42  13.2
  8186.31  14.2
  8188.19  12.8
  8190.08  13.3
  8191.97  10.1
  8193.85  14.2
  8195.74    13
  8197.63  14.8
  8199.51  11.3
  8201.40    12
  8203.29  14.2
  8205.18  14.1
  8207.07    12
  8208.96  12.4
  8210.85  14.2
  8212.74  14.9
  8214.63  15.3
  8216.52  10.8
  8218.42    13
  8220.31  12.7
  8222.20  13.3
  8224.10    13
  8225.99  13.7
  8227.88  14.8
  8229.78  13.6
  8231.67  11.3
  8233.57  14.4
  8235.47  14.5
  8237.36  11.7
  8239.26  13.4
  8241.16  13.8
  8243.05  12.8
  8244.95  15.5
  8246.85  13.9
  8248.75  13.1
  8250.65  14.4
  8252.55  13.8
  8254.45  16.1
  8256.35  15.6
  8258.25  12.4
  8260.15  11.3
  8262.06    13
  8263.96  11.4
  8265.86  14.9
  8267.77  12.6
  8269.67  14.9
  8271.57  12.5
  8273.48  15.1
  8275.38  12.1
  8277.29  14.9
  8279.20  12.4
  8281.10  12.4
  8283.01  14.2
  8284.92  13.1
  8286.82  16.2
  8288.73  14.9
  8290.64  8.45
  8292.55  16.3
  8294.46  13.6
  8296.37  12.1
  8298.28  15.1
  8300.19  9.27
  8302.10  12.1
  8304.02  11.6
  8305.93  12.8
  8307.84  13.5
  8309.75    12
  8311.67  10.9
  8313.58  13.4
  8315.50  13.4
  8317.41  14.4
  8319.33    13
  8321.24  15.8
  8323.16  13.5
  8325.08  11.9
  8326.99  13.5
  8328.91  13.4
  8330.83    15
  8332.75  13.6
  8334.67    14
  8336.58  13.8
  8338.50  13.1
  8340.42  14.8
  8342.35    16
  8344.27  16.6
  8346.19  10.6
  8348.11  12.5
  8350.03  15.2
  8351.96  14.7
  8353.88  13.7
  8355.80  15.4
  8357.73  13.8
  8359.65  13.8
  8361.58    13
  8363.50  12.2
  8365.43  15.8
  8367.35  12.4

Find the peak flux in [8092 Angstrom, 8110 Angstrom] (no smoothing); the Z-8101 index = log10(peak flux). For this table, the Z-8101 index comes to 1.19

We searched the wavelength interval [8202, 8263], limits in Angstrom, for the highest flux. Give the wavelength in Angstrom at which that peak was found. 8254.45 Angstrom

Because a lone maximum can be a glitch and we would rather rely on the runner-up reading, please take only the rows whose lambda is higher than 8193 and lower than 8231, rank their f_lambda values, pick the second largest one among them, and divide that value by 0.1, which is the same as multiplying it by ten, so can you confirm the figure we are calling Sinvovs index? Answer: 149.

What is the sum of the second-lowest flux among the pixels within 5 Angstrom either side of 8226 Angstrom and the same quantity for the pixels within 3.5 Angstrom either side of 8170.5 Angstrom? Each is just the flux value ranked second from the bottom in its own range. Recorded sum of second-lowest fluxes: 26.5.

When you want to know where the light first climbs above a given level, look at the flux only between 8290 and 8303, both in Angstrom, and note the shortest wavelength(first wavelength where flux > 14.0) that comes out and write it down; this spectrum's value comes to 8292.55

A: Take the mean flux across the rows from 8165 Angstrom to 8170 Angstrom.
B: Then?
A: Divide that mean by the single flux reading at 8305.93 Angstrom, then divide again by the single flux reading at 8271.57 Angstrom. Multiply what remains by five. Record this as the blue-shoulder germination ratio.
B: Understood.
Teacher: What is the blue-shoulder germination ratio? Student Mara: 0.40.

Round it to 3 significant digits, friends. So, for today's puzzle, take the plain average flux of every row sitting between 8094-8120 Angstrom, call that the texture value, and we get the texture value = 13.5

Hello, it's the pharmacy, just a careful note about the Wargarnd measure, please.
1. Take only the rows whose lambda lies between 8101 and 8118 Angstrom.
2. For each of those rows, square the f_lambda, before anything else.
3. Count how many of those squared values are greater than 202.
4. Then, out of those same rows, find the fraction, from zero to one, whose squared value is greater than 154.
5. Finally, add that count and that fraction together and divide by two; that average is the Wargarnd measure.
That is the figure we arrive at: 1.4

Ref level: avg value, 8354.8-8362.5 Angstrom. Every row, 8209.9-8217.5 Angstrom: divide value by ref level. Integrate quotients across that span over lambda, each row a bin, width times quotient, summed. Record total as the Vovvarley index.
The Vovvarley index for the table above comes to 7.5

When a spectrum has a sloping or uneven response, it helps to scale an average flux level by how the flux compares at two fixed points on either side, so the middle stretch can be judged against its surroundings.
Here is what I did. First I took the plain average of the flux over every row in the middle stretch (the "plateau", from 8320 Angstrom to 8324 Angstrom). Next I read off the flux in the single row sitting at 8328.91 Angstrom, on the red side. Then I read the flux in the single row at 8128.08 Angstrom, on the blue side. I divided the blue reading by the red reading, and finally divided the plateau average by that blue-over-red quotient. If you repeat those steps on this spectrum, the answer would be 13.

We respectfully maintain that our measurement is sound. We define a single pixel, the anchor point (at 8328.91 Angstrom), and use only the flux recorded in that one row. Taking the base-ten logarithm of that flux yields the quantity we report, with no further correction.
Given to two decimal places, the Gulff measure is 1.13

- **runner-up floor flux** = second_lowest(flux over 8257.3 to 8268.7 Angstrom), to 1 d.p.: 11.4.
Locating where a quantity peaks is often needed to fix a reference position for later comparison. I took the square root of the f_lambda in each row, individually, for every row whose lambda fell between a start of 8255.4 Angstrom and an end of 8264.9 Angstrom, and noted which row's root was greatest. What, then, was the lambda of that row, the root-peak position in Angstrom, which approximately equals 8256.35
